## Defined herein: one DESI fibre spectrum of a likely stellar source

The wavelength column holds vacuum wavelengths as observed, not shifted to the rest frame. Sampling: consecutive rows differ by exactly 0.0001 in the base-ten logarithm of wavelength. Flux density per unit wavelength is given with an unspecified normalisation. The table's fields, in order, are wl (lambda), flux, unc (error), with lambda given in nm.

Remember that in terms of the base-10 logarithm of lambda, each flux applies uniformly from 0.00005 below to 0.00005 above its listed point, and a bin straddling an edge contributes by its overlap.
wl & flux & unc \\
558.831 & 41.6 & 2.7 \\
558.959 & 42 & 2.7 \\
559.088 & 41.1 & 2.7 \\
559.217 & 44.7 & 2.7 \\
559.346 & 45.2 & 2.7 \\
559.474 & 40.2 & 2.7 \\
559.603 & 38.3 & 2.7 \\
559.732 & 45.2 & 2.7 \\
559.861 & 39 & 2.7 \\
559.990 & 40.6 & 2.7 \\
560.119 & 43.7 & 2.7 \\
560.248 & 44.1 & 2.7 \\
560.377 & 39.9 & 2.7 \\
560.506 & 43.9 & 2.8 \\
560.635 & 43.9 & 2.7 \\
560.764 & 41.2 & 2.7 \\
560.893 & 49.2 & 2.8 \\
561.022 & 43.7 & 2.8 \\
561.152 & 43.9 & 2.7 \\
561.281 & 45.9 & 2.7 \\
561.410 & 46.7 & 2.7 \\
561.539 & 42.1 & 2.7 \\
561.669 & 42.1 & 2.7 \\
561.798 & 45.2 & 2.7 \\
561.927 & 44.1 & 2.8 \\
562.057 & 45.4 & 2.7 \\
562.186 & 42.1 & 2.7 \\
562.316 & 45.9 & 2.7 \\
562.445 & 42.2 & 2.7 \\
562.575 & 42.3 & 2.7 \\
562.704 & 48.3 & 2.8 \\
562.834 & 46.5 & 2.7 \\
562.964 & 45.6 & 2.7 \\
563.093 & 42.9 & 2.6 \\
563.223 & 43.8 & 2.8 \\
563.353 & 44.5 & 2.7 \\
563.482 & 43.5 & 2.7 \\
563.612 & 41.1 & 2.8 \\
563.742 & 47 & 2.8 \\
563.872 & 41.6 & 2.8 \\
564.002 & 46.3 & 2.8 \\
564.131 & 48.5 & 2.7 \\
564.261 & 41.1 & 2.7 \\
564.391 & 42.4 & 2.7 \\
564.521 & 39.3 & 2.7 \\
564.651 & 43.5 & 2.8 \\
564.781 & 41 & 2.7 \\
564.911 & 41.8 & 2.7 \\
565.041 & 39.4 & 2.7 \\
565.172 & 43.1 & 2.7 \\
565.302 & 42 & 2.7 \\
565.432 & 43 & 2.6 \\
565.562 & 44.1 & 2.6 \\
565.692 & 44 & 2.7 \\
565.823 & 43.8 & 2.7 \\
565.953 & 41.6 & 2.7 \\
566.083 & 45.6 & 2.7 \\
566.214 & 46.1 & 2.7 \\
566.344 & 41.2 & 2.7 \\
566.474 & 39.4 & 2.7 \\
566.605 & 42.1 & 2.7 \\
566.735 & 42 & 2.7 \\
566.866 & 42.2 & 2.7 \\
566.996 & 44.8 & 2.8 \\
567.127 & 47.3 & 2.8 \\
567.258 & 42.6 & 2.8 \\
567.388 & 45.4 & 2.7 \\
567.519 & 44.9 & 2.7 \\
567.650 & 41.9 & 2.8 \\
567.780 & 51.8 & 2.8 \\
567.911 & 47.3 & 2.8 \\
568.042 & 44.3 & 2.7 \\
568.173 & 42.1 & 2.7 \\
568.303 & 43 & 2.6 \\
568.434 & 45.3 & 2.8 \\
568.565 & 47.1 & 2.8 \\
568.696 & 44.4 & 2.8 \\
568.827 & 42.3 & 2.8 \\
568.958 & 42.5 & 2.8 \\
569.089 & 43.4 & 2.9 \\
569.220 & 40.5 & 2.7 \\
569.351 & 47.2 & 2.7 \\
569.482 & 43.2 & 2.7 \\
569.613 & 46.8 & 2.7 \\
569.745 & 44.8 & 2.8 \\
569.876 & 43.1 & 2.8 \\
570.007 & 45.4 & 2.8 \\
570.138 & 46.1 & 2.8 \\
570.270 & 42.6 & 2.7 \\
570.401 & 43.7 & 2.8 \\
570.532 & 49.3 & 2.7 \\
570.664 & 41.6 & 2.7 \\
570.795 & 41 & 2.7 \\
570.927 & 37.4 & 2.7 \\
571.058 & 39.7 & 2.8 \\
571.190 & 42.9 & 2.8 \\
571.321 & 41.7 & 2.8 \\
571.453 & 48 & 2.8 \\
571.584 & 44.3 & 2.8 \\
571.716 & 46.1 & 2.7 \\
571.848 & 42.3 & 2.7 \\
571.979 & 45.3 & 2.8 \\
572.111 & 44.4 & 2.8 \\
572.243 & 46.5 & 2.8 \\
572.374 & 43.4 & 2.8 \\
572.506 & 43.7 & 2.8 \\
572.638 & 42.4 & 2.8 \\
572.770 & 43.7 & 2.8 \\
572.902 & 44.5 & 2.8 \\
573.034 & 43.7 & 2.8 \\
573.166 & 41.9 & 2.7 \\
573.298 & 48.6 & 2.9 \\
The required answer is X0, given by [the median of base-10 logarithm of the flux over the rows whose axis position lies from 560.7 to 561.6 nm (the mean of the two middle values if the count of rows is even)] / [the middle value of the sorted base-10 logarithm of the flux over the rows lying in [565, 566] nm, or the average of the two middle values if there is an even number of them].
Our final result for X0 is 1.01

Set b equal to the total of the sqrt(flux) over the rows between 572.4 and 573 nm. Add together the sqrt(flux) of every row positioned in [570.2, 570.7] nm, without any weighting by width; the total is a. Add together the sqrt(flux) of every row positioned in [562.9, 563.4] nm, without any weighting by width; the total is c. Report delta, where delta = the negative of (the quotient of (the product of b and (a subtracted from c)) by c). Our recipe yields 0.0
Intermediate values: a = 26.6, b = 26.4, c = 26.6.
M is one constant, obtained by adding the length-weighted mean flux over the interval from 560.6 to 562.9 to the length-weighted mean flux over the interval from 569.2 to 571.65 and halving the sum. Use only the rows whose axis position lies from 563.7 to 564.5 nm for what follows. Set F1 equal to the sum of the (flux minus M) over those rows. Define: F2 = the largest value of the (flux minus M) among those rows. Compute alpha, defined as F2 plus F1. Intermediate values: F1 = 2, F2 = 4.4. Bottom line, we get 7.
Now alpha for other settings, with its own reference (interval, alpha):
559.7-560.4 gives -11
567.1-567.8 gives 17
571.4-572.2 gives 10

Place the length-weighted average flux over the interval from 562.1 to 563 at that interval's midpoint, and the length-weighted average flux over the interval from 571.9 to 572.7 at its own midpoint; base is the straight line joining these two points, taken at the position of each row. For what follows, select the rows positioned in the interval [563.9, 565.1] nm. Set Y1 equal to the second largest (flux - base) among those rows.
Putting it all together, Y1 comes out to 1.7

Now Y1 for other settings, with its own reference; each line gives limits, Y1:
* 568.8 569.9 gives 2.4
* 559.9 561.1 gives -0.7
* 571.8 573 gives 1.0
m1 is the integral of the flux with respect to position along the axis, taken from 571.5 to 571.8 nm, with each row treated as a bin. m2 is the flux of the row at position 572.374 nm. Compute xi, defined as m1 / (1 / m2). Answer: 588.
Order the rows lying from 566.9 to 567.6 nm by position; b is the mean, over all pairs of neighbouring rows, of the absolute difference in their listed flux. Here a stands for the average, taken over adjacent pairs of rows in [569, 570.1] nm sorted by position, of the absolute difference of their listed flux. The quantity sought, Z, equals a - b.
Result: 0.7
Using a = 3.31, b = 2.6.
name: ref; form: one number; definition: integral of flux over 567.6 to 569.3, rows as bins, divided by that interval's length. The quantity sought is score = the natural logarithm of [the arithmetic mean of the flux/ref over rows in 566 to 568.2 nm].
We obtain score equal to -0.004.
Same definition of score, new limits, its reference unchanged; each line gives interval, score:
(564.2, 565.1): -0.074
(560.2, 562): -0.008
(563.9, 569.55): -0.017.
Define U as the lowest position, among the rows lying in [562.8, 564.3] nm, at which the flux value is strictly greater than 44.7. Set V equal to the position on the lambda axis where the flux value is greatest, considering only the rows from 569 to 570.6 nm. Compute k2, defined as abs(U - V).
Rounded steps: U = 562.834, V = 570.532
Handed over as 7.70 nm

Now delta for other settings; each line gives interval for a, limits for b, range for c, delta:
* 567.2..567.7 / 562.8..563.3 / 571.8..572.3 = -0.3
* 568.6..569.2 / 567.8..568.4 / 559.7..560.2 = 0.3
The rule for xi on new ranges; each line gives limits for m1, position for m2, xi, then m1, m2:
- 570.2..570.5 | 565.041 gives 519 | 13.2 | 39.4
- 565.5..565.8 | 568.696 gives 585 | 13.2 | 44.4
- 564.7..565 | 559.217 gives 555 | 12.4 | 44.7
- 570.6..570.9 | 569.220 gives 495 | 12.2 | 40.5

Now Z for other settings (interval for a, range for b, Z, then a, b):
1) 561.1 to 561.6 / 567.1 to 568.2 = -1.4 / 2.47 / 3.8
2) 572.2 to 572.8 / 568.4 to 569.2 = 0.0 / 1.50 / 1.5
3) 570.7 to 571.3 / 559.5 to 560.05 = -1.9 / 3.03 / 4.9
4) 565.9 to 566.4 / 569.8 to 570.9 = 0.1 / 3.13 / 3.1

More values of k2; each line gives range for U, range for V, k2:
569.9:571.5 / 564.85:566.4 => 3.79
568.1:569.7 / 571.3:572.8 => 3.02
